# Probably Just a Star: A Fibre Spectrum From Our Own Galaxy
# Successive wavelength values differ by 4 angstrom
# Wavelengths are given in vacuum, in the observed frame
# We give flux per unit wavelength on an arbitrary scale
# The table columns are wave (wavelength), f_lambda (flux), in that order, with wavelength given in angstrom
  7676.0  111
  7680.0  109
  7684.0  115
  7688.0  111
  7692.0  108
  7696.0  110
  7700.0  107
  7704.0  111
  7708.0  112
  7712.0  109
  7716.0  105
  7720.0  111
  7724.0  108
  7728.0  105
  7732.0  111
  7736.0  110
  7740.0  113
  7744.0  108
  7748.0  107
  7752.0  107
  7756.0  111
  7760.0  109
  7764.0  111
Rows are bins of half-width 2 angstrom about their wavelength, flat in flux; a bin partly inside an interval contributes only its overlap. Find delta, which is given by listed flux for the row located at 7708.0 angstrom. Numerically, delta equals 112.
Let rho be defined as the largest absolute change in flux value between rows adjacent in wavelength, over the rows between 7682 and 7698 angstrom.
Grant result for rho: 4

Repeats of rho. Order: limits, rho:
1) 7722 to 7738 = 6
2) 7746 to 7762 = 4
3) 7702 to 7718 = 4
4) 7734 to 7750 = 5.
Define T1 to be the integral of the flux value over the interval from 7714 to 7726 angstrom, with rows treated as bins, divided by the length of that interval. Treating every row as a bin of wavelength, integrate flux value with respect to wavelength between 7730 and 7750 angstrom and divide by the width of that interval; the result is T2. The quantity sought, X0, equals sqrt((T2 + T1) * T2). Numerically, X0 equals 154.6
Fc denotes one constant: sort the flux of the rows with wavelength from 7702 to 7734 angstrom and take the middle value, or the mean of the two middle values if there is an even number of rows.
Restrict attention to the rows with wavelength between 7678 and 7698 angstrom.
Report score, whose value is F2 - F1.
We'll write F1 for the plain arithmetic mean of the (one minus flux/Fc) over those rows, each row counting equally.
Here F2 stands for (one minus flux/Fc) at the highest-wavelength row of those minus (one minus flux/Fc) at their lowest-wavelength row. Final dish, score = -0.004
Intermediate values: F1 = -0.005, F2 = -0.01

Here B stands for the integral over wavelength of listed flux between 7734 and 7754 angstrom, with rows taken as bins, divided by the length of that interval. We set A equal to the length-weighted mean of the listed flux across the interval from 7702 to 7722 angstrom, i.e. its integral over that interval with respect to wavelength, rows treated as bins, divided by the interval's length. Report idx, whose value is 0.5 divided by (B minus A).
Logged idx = -0.8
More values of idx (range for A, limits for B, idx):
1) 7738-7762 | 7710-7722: -0.6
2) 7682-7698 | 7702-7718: -0.3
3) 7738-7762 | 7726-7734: -0.4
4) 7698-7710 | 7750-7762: -0.5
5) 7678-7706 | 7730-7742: 0.4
